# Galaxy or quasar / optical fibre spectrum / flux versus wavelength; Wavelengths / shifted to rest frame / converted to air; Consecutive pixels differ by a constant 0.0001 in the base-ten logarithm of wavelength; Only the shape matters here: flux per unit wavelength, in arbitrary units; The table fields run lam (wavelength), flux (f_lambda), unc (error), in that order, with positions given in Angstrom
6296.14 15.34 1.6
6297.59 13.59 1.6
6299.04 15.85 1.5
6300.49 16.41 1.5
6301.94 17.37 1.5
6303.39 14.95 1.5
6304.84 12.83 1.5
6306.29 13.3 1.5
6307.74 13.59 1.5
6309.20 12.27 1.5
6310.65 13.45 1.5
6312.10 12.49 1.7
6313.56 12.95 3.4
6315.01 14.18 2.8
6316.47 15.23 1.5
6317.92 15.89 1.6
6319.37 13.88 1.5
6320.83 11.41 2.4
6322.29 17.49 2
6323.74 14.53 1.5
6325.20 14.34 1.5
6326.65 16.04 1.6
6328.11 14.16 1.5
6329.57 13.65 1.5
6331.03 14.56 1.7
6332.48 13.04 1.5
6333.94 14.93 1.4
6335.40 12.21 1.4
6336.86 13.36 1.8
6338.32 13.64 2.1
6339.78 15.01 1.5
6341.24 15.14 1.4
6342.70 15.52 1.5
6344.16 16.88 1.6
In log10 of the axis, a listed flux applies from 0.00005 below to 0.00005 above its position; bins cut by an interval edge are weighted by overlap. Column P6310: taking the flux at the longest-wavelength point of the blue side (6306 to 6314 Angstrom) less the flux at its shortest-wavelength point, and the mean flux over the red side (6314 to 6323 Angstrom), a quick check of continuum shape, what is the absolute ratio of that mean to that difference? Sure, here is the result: 42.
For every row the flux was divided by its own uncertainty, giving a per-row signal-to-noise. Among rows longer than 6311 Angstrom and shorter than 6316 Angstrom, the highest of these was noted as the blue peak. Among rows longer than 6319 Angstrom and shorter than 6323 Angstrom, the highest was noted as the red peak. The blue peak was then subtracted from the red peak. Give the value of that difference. 1.9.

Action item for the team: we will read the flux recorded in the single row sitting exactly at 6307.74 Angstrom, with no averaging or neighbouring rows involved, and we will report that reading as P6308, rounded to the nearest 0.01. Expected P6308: 13.59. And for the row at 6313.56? 12.95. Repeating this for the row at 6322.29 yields 17.49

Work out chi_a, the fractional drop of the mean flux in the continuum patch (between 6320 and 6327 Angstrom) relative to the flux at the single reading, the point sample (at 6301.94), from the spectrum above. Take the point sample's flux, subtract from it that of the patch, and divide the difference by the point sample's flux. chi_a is 0.15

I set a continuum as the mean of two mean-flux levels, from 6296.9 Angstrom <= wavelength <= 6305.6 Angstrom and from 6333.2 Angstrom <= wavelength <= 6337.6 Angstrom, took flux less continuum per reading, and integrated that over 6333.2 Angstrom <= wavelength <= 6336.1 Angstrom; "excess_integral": -2.2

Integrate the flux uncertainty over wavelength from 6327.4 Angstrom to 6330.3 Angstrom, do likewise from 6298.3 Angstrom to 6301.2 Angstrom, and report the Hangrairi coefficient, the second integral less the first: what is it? 0.0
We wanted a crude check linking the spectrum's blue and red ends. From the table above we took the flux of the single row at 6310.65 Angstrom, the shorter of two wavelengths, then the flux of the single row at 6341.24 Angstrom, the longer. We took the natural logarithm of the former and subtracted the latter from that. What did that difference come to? -12.5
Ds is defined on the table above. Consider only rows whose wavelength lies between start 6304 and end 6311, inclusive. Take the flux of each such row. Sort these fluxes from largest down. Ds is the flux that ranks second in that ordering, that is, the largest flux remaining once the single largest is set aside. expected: 13.45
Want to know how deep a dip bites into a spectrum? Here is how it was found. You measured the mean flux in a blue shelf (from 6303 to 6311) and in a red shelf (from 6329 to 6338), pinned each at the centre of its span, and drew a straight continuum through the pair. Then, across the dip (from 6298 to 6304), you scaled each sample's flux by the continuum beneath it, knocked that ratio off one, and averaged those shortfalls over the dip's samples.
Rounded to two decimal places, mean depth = -0.21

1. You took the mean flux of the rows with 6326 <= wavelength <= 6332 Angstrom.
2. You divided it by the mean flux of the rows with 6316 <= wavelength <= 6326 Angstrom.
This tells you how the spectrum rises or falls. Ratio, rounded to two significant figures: 0.99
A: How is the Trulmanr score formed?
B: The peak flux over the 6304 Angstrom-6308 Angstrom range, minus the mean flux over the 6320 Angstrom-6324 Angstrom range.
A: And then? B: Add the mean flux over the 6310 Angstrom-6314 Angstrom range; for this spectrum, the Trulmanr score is 12.1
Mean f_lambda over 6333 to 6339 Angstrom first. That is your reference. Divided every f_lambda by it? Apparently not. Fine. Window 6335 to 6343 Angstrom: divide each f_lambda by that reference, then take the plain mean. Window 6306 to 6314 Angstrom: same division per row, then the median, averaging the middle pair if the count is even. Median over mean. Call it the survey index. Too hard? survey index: 0.93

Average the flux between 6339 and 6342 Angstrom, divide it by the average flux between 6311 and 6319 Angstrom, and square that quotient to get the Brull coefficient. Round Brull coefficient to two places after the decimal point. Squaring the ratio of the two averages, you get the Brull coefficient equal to 1.14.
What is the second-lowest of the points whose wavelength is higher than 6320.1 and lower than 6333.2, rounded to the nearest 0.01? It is 13.04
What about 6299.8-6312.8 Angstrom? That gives 12.49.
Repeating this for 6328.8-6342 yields 13.04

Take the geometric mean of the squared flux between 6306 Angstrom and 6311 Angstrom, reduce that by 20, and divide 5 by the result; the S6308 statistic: 0.033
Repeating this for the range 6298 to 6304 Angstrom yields 0.021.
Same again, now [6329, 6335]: 0.028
